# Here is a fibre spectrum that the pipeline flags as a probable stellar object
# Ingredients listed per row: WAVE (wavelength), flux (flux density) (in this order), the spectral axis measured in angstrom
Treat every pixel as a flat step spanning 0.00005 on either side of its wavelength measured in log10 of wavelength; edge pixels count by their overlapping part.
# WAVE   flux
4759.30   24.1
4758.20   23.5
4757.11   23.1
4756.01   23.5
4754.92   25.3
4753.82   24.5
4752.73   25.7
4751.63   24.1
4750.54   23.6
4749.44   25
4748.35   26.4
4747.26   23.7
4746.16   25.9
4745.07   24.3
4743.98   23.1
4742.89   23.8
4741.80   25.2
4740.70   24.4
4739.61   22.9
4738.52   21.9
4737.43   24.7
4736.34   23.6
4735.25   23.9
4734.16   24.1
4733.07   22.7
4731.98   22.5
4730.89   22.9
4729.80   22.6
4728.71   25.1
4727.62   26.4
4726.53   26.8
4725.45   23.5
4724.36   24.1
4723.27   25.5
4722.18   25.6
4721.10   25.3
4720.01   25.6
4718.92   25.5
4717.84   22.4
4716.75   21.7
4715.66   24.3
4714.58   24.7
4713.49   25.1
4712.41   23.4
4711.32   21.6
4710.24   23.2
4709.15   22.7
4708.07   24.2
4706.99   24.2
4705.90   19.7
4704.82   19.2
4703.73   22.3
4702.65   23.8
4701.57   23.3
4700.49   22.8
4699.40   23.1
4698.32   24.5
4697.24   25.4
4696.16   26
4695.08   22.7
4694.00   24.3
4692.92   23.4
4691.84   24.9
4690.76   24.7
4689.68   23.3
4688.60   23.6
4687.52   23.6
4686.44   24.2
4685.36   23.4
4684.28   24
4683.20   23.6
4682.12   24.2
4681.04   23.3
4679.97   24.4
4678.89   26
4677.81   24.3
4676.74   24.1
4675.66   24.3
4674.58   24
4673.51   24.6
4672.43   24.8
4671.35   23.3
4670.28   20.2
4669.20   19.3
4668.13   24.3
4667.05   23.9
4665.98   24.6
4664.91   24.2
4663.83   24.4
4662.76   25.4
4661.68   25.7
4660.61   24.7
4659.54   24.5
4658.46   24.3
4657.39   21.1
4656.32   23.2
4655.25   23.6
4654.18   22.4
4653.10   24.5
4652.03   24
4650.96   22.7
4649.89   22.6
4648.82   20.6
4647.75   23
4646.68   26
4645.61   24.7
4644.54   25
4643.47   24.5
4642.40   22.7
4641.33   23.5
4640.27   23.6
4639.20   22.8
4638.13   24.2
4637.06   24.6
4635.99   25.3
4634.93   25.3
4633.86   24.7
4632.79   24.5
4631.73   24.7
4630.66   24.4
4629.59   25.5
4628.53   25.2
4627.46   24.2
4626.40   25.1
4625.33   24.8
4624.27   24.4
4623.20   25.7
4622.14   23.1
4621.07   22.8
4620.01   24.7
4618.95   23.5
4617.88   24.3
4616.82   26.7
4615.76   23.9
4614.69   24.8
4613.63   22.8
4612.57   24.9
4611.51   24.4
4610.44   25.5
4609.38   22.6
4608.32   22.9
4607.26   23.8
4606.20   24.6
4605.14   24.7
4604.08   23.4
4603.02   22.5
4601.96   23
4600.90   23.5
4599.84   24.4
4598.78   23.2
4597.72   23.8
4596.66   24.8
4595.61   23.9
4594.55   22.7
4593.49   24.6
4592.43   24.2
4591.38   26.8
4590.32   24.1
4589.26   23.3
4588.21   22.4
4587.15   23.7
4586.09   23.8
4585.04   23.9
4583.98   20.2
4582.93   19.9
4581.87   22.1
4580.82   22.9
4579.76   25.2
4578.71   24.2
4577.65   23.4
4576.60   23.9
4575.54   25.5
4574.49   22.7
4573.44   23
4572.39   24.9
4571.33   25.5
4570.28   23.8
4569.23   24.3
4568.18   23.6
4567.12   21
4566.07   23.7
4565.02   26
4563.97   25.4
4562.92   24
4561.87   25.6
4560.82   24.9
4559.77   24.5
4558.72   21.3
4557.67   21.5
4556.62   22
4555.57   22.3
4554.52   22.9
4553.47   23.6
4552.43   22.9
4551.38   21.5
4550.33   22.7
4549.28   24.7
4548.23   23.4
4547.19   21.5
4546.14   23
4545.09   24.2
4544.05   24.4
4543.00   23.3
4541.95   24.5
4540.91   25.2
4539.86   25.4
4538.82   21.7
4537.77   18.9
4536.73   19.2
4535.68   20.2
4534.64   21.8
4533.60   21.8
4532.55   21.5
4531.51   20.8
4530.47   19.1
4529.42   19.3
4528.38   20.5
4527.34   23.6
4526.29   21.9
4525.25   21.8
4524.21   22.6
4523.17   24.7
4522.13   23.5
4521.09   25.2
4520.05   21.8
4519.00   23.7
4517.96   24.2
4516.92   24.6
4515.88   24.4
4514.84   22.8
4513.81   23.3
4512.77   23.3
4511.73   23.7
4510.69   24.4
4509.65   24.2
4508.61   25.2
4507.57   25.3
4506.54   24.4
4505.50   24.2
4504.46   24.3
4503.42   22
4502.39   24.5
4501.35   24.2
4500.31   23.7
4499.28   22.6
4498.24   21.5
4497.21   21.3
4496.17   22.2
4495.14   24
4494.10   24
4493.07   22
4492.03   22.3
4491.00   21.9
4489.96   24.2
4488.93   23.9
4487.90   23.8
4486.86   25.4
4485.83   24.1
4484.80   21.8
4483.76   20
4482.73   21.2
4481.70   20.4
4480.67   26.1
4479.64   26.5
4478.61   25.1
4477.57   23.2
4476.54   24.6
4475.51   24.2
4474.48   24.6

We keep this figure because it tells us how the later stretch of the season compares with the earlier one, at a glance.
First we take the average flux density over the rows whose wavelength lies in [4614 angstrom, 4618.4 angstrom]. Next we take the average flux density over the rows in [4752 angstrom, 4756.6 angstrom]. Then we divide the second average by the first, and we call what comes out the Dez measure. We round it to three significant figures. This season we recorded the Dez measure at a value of 0.993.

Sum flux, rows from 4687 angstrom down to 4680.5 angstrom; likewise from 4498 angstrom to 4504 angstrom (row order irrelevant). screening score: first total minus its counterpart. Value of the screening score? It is 4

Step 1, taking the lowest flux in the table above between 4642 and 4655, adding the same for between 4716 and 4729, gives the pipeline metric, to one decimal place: 42.3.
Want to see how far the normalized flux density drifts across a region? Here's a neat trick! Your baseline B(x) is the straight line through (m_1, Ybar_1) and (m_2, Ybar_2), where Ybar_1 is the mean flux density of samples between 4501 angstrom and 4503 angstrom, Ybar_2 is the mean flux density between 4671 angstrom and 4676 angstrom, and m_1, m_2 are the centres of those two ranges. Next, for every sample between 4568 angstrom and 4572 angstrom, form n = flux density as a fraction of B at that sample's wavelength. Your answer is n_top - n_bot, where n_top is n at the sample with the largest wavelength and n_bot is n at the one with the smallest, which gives 0.08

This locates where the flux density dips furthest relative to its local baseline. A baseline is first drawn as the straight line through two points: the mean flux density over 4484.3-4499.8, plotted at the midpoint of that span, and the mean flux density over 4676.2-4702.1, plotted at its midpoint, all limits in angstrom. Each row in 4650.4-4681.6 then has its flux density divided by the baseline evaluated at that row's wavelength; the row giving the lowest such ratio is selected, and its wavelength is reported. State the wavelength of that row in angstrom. 4669.20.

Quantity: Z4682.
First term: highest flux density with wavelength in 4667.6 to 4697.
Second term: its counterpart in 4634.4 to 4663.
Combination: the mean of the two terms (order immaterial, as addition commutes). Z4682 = 26.0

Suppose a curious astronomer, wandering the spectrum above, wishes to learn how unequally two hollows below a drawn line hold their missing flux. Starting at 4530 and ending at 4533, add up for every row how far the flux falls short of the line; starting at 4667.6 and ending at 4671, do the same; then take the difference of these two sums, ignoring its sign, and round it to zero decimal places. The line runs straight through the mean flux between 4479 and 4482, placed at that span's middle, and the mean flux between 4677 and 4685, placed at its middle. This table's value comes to 3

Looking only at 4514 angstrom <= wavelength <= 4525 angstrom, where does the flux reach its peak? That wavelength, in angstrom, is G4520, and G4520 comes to 4521.09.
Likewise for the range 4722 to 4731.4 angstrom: 4726.53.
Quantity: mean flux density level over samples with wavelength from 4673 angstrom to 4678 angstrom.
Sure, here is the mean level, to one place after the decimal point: 24.3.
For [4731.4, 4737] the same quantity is 23.4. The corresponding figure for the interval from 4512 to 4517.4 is 23.7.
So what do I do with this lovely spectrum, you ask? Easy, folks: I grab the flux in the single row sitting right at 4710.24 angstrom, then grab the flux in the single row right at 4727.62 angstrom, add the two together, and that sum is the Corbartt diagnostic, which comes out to 49.6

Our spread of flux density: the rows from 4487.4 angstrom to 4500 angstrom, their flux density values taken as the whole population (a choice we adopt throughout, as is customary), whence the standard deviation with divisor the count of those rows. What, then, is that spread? 1.0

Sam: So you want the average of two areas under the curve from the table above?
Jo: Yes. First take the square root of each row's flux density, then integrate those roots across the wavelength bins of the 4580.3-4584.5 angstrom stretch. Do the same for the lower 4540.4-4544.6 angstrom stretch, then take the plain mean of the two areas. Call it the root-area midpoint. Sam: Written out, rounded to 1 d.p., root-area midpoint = 20.1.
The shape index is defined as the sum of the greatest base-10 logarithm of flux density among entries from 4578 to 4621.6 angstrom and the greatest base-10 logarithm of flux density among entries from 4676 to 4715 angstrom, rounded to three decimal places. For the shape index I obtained 2.843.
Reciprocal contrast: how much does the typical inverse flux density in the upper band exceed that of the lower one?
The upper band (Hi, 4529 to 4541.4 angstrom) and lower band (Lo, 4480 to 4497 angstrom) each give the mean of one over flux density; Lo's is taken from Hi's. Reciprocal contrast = 0.0037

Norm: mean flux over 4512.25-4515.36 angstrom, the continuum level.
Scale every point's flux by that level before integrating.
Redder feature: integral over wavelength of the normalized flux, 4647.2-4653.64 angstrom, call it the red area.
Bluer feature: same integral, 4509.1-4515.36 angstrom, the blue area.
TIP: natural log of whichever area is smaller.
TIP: 1.85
